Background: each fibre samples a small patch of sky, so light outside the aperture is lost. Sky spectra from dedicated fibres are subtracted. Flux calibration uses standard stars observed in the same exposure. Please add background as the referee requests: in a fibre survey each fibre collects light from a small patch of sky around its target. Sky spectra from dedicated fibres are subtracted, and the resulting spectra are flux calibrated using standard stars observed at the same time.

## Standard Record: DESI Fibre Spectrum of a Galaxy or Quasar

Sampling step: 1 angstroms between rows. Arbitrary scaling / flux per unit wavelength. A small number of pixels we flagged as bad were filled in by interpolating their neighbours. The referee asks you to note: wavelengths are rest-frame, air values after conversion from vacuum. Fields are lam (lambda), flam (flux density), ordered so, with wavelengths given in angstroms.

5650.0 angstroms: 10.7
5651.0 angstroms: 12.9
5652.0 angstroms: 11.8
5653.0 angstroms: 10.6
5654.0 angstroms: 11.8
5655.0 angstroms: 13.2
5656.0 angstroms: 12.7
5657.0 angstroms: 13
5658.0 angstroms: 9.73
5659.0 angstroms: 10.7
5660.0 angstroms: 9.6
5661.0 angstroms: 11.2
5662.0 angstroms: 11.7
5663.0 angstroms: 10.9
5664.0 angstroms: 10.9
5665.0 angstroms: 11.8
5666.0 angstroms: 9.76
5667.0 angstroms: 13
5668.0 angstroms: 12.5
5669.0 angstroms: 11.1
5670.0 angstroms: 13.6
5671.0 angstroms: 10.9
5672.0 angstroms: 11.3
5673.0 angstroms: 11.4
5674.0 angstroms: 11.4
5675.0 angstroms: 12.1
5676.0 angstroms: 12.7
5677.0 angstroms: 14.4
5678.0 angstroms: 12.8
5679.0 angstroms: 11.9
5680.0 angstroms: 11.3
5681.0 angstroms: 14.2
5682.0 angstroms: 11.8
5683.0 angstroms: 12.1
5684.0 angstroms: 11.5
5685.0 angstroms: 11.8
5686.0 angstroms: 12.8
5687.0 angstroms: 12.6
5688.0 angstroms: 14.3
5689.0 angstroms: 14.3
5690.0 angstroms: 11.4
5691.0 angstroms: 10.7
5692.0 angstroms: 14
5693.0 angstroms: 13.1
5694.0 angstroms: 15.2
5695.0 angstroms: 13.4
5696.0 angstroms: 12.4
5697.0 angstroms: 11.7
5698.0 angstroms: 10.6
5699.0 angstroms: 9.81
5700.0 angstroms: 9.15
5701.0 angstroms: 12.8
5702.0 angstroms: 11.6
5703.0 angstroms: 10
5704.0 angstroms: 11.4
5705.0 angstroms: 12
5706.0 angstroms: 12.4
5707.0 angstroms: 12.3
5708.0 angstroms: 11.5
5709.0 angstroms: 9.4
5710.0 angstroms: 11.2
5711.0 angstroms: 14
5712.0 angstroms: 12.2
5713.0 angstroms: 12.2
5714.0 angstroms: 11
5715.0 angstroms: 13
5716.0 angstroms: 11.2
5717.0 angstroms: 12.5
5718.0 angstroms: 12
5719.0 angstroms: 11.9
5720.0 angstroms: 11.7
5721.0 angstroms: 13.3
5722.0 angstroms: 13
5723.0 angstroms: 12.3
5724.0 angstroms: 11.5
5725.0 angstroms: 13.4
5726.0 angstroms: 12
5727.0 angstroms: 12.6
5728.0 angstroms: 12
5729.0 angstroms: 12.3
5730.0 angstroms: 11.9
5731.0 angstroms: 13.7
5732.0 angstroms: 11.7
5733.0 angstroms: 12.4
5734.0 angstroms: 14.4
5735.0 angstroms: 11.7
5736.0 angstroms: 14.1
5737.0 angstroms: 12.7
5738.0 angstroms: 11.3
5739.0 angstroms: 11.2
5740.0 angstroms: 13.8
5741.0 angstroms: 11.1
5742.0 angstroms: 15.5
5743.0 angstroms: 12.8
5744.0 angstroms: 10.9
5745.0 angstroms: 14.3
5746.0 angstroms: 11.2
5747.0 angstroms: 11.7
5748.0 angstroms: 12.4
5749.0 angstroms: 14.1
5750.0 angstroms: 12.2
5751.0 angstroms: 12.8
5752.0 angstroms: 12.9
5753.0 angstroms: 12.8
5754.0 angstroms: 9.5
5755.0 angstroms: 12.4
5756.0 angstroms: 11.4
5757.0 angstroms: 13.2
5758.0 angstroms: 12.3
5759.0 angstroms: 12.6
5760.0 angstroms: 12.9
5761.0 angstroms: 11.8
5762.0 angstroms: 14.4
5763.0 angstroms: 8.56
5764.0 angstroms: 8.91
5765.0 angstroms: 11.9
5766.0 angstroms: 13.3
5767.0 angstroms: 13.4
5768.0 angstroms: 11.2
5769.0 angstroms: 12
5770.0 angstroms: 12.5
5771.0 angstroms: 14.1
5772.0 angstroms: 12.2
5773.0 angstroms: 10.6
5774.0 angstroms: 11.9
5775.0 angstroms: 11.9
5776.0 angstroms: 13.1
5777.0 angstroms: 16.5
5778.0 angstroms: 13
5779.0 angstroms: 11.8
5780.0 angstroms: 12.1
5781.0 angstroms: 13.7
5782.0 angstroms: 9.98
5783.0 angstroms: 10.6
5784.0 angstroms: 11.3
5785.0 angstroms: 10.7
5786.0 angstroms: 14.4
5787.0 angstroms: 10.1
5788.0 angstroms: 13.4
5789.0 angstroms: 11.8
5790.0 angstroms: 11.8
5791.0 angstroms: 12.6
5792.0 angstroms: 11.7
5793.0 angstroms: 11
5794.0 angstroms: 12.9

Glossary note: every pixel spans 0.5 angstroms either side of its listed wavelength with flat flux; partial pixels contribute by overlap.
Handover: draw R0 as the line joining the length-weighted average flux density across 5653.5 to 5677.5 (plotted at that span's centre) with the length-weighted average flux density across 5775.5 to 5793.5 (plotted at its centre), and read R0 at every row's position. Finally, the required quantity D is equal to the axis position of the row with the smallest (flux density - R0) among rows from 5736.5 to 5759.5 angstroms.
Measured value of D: 5754.0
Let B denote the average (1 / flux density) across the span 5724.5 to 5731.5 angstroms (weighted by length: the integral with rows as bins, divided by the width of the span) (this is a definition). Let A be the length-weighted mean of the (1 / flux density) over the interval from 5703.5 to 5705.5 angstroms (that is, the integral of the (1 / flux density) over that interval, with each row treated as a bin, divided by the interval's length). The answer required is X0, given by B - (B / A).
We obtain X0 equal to -0.85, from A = 0.086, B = 0.0799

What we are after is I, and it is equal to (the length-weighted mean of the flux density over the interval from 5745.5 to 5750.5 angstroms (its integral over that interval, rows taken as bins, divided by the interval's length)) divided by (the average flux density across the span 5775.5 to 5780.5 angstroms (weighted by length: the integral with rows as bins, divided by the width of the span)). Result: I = 0.93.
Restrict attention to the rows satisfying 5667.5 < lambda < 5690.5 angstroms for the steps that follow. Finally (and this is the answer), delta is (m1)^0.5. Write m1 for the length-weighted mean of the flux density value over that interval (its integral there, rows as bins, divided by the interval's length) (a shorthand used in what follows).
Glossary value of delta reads 3.515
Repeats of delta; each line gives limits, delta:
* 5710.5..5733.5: 3.513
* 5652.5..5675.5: 3.394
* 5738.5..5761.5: 3.525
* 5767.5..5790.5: 3.493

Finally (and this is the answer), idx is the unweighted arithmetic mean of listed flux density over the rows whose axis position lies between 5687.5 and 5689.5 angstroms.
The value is 14.3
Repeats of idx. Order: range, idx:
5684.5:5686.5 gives 12.3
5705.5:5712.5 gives 11.9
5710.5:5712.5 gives 13.1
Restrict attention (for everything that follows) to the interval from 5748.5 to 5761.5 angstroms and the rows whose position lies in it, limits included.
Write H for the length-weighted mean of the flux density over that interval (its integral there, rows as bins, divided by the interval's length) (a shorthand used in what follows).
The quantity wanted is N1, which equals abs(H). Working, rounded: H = 12.4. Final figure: 12.4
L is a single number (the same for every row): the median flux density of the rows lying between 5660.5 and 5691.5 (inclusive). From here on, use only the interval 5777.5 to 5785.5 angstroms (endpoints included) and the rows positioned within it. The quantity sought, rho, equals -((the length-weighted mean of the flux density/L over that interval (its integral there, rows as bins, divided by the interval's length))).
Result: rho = -0.99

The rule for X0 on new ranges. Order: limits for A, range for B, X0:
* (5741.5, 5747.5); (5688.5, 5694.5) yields -0.89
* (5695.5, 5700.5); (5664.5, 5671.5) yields -0.82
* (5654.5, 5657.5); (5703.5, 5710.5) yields -1.05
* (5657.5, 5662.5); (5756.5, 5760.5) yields -0.75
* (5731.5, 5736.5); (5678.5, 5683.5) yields -0.96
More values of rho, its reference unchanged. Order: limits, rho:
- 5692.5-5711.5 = -1.00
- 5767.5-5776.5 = -1.03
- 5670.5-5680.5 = -1.02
